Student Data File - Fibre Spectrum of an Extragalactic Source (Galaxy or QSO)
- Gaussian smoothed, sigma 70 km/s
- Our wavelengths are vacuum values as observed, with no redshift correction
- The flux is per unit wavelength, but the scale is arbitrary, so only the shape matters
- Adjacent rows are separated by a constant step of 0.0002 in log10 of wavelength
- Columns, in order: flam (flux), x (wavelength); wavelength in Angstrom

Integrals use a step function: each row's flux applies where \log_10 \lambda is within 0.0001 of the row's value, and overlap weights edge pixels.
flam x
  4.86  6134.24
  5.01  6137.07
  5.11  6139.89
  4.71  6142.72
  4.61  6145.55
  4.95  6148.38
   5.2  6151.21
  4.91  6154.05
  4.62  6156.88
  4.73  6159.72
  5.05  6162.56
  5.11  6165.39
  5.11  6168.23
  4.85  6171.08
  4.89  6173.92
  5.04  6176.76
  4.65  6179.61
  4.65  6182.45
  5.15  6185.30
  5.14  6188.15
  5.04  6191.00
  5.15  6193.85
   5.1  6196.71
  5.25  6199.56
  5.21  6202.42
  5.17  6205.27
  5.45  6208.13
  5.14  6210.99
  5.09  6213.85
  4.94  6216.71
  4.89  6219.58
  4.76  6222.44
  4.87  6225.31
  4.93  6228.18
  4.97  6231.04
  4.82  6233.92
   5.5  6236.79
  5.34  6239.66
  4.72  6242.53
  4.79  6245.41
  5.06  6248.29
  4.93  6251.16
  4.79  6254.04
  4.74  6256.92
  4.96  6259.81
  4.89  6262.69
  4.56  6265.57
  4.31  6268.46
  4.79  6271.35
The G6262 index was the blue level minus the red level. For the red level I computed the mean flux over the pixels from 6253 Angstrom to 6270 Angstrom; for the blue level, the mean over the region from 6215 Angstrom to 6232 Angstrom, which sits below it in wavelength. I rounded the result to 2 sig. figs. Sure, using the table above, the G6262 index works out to 0.19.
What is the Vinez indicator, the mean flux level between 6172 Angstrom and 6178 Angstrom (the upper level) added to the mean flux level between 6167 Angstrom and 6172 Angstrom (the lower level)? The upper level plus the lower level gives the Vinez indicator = 9.9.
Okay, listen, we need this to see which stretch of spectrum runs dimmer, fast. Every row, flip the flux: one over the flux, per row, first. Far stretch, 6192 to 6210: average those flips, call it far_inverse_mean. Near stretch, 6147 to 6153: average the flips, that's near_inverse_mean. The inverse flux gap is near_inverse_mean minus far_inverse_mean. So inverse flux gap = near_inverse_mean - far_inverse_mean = 0.006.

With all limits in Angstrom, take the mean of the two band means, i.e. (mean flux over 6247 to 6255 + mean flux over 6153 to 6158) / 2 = 4.85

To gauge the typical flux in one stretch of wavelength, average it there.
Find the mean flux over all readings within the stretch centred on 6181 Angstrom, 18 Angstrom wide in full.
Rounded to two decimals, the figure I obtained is 4.92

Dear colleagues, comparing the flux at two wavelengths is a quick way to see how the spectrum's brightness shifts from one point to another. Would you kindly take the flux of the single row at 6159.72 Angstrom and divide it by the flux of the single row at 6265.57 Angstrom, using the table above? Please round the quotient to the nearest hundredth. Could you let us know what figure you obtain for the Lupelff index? 1.04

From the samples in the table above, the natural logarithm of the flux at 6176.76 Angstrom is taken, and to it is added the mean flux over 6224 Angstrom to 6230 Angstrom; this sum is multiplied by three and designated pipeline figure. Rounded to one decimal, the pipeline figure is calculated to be 19.6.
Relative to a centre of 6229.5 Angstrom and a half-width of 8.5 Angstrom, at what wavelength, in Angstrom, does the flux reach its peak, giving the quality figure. 6236.79 Angstrom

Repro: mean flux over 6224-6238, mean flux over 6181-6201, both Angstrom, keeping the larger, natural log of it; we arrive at 1.623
